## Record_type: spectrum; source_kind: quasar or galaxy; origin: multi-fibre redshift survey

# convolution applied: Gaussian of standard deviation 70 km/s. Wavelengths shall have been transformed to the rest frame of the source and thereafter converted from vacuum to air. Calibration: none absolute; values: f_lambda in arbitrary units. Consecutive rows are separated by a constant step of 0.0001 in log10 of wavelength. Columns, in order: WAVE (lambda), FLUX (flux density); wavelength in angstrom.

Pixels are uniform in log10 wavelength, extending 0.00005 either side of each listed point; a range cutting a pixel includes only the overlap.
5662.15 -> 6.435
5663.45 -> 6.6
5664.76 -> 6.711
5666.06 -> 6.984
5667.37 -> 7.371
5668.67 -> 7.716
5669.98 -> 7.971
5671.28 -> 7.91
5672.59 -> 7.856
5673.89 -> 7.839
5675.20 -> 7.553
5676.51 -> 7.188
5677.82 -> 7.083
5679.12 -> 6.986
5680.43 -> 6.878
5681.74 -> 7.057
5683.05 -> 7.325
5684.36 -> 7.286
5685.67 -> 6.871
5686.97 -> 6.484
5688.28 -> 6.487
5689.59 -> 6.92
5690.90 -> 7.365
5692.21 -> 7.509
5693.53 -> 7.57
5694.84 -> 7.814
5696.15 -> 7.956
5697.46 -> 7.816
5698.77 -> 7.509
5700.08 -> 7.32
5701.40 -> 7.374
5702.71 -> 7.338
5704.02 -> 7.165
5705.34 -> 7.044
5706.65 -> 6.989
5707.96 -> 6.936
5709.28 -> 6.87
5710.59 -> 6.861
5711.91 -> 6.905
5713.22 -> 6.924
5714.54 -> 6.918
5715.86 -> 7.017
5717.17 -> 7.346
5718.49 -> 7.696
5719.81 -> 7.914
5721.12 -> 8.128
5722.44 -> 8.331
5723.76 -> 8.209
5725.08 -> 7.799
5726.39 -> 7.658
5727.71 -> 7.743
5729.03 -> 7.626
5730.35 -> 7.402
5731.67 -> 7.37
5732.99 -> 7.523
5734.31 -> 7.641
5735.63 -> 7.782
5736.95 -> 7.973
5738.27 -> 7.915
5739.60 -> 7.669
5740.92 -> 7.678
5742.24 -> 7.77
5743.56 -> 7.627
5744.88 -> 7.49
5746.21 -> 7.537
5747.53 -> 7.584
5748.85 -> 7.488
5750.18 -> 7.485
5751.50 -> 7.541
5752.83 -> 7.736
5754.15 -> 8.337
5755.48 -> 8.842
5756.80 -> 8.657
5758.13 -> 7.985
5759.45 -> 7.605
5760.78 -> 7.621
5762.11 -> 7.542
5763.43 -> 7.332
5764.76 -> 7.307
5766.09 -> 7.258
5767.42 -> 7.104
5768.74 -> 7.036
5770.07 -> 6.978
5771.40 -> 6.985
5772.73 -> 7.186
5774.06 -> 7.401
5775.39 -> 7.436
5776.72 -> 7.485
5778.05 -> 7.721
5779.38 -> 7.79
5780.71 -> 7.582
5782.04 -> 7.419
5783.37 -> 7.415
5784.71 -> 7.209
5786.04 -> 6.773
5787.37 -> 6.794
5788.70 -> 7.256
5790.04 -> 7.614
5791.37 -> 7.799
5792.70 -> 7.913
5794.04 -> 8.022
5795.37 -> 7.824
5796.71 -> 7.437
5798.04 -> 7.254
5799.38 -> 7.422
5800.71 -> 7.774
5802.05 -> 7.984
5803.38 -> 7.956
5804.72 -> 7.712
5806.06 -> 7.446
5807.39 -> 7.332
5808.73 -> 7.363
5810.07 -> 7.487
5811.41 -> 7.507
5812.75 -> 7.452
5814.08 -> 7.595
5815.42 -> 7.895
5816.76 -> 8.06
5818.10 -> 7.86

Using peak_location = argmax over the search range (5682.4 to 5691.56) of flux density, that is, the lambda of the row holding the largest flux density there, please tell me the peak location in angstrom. 5690.90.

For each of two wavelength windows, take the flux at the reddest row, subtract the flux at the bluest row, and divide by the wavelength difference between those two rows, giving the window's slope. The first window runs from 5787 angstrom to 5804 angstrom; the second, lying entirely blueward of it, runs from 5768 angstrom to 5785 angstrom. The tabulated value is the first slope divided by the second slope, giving 7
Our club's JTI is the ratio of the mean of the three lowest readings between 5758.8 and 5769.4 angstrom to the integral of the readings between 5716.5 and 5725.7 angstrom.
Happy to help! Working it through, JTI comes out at 0.098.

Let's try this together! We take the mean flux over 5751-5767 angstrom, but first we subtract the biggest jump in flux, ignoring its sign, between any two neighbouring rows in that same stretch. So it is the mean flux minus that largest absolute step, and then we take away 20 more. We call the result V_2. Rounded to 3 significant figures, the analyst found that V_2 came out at -12.9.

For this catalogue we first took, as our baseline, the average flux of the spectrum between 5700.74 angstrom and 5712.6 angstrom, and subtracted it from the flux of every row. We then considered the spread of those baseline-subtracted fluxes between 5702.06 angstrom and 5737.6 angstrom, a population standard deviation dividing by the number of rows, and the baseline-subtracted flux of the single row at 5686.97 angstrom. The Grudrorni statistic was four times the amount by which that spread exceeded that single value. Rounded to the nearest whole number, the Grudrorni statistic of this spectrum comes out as 4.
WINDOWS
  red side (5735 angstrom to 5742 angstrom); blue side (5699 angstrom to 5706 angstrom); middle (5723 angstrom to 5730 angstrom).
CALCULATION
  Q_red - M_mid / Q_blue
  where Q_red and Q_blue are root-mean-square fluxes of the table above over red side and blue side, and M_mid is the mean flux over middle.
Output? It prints 6.73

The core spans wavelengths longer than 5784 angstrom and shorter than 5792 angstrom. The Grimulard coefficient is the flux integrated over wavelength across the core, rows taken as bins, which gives 58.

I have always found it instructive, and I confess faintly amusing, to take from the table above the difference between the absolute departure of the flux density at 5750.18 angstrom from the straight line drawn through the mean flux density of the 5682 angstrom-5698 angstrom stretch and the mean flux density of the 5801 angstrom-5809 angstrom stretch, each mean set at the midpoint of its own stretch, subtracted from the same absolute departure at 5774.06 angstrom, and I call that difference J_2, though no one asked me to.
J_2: 0.1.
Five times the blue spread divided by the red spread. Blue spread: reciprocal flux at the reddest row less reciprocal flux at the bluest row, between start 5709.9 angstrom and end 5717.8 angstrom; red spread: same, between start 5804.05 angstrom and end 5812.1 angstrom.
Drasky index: -14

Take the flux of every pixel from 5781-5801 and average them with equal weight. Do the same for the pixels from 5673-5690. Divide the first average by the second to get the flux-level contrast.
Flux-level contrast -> 1.05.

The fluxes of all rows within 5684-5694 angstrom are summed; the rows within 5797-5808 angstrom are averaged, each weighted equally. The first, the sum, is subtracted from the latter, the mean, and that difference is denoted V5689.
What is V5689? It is -48.9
